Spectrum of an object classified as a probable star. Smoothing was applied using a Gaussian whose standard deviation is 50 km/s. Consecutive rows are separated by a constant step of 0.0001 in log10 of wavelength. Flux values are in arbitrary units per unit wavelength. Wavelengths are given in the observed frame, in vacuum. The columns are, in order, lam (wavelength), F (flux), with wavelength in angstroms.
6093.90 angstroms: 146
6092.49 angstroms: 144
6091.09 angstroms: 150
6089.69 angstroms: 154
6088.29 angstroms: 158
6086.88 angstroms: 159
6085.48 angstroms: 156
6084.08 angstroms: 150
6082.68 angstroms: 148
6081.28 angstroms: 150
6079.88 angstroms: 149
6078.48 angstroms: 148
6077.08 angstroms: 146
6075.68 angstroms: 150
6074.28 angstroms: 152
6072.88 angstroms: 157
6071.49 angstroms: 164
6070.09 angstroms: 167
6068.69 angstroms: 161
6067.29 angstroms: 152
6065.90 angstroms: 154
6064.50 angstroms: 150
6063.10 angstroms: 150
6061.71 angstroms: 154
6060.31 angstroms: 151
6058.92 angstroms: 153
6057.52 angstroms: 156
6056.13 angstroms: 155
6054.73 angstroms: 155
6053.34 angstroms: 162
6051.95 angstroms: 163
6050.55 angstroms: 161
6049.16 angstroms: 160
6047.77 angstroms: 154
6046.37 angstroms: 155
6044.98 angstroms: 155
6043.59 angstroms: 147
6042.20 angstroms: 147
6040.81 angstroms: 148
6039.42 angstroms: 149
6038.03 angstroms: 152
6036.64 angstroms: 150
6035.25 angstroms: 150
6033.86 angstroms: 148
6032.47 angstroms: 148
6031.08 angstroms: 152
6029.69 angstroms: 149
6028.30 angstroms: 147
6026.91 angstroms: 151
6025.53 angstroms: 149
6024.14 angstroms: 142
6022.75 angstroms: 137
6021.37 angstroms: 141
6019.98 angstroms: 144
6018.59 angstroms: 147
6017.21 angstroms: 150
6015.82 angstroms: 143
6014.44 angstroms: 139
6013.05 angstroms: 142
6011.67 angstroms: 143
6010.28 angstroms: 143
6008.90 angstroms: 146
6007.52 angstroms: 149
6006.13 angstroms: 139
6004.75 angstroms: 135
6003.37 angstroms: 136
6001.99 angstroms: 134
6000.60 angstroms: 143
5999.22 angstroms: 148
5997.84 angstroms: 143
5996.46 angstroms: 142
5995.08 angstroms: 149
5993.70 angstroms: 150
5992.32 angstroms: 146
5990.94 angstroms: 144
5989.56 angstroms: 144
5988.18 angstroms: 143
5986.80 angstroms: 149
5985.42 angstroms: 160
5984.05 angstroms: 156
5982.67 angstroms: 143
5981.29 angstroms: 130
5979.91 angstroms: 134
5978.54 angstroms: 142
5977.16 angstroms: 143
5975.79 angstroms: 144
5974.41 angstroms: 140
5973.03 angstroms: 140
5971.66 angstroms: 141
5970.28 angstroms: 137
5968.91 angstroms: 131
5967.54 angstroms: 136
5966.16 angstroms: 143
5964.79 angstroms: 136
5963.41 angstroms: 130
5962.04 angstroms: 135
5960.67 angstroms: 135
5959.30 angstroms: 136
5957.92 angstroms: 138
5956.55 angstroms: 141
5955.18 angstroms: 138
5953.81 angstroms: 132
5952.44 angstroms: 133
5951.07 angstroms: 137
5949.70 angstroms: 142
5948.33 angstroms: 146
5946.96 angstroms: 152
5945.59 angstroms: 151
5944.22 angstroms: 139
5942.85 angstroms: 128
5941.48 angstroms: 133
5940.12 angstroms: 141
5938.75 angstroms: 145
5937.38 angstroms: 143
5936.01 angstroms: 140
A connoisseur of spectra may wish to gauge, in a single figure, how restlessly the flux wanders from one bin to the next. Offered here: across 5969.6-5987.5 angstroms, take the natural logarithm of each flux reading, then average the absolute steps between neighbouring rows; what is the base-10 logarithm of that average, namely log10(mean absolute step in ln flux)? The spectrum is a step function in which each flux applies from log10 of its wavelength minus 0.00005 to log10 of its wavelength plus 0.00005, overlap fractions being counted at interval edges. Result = -1.43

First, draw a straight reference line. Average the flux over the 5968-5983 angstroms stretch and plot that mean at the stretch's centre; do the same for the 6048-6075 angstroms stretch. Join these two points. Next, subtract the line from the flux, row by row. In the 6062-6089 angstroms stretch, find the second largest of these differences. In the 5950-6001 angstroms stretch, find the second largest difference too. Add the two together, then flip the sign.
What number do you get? -21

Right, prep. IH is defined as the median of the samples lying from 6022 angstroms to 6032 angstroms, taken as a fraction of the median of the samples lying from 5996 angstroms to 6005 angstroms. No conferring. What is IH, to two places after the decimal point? 1.05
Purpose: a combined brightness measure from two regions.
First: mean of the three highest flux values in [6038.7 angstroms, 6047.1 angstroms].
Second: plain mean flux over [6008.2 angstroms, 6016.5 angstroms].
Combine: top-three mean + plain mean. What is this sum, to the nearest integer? 296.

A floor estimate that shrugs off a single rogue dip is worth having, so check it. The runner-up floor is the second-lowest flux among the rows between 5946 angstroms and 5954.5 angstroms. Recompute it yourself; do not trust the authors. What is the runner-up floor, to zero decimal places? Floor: 133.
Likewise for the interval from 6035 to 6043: 148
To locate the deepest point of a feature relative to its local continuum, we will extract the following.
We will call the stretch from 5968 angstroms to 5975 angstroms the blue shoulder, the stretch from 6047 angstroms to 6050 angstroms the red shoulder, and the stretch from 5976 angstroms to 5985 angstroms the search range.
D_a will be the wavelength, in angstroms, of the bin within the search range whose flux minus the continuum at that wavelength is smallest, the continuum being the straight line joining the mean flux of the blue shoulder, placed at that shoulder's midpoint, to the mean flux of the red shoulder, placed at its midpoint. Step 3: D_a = 5981.29 angstroms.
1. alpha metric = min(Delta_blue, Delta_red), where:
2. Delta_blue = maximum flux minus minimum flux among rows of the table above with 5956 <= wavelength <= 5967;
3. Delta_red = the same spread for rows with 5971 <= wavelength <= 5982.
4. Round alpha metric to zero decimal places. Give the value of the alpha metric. 13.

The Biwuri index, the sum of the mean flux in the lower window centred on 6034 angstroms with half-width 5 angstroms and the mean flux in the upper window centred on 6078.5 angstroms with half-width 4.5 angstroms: 299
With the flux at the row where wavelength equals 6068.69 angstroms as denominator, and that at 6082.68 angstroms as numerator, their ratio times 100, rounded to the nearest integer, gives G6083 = 92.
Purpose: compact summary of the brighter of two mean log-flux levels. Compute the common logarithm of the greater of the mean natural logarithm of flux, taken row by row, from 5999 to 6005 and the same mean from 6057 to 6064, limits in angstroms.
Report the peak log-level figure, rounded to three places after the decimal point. 0.701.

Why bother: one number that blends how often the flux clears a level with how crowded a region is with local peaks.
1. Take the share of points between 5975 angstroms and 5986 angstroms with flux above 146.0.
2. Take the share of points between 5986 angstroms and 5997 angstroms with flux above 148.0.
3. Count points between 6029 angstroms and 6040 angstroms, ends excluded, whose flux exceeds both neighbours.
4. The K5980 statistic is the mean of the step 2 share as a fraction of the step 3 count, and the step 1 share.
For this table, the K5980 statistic 0.22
